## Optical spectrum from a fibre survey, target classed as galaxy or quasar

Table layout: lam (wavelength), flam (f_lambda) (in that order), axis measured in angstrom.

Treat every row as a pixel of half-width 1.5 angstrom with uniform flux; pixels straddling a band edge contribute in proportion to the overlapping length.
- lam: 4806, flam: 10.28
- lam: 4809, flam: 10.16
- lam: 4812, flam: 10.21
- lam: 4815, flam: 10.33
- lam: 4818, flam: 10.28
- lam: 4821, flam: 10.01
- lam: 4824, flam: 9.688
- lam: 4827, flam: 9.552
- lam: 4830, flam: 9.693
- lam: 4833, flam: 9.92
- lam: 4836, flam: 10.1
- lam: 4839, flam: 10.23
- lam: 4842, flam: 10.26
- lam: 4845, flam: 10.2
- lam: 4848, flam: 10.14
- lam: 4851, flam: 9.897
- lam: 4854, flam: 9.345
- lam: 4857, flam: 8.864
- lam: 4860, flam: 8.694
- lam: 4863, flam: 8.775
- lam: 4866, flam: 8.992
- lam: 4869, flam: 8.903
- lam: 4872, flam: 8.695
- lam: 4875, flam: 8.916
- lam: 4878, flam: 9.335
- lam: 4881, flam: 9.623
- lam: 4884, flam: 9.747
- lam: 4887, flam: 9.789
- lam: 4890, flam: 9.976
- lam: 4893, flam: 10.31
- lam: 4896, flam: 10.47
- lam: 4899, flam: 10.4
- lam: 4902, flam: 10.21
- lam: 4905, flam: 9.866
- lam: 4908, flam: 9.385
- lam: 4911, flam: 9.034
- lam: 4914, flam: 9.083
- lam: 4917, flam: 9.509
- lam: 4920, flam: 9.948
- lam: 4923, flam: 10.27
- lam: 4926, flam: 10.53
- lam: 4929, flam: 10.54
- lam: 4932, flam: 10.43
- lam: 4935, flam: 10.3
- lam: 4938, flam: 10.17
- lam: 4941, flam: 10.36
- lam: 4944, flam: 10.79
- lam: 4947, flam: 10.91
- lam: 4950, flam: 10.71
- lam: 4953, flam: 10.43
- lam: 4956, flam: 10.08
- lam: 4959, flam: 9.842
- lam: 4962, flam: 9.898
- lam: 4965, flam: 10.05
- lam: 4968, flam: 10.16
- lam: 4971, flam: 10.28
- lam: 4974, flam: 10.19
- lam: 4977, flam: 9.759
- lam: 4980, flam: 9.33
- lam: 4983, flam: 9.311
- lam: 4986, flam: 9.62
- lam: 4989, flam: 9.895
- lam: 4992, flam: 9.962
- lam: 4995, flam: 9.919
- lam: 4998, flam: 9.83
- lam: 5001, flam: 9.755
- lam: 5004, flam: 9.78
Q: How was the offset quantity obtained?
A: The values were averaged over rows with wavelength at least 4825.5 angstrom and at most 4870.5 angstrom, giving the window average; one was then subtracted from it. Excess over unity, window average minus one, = 8.6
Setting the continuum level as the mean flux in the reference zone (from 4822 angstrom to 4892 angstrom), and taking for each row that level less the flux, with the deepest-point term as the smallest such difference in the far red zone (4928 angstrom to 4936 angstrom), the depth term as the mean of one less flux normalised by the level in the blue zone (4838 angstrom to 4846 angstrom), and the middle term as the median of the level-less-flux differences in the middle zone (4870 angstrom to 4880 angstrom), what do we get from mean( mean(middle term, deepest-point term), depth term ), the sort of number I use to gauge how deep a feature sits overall -0.13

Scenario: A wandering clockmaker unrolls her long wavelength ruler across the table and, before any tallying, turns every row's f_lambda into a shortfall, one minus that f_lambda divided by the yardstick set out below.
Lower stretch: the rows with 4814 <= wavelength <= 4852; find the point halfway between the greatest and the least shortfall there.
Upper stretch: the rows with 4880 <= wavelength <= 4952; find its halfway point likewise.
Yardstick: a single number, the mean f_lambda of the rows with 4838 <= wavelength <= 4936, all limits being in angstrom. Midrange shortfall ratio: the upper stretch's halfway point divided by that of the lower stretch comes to 1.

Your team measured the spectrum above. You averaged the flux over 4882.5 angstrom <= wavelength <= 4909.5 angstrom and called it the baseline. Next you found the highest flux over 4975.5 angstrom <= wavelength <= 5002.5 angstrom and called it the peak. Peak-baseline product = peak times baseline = 100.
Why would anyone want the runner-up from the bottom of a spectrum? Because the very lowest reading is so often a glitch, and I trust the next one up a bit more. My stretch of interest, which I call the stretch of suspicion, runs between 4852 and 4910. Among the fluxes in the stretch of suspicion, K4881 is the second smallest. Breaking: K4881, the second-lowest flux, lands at 8.695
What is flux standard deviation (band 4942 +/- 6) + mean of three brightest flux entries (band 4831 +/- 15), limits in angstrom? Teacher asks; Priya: 10.6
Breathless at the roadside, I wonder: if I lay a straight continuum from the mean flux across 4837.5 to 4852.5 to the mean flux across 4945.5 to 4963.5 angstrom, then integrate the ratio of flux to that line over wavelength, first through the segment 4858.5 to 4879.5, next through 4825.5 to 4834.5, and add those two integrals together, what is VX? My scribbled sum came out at 27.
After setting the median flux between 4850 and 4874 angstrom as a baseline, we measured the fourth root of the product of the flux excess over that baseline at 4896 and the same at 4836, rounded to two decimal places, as 1.18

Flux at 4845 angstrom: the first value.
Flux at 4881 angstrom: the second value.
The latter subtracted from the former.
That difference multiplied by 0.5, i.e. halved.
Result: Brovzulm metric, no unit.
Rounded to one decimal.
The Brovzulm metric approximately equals 0.3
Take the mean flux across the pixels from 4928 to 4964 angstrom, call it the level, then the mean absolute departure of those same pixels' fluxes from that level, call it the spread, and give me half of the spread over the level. 0.013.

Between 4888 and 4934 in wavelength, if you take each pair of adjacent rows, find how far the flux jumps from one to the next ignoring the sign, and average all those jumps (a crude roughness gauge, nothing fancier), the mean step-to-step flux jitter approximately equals 0.25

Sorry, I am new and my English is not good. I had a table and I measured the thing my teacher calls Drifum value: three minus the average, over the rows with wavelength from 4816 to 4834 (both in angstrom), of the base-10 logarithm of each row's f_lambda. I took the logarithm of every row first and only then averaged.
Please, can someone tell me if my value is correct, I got 2.01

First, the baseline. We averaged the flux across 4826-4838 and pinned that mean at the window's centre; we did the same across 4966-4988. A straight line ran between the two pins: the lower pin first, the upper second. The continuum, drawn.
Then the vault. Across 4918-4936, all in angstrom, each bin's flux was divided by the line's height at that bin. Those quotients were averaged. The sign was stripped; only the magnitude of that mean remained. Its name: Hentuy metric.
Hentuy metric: 1.05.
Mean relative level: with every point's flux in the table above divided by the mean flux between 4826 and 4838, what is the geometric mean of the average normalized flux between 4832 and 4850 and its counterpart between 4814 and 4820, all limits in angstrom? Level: 1.04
